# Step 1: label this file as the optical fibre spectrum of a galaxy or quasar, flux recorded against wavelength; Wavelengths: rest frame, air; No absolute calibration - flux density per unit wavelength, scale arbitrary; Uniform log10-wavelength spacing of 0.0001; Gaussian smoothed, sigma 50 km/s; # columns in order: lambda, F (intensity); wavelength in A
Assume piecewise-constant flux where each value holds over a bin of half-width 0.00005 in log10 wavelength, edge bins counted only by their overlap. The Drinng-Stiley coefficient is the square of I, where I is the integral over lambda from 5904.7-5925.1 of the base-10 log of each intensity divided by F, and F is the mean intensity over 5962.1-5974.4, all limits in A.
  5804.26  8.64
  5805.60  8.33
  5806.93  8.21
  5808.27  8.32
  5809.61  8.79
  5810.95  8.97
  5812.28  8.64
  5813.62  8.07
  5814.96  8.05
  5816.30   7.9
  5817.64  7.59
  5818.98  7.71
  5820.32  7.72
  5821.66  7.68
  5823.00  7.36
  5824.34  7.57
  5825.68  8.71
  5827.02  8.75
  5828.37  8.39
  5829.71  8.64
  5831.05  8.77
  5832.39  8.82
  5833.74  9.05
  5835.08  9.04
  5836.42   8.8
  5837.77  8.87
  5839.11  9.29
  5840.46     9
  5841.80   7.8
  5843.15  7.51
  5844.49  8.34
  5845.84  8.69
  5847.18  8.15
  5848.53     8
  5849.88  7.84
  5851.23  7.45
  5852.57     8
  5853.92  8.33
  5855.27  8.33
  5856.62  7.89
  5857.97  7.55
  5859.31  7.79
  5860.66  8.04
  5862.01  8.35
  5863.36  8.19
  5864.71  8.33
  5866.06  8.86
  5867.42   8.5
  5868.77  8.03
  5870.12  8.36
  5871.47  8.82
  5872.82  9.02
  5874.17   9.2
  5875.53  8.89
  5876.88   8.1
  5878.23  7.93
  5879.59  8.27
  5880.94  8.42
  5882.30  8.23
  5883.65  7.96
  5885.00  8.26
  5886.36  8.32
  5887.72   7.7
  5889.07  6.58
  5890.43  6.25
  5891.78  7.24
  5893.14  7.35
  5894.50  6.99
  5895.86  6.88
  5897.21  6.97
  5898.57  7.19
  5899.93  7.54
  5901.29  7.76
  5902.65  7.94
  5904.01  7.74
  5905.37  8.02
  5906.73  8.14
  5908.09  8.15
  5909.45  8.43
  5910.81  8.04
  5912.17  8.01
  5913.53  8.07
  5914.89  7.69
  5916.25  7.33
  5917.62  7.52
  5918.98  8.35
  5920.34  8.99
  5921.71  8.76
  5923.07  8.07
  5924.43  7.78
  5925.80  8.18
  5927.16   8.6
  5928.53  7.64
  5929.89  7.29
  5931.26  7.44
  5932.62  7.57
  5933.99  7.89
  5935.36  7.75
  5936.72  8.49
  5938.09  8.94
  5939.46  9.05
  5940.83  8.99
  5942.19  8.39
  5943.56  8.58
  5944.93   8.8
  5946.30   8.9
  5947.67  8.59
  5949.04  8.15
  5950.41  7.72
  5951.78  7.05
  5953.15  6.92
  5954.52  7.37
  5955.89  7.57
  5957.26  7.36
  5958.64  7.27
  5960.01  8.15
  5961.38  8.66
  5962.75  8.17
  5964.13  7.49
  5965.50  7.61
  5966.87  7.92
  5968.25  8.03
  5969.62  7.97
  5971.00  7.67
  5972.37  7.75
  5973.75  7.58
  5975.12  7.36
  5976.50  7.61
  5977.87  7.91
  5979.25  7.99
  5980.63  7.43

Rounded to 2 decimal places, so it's 0.10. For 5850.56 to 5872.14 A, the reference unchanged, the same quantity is 0.19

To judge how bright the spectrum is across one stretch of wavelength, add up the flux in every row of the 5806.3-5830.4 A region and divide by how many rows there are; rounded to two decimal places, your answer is 8.17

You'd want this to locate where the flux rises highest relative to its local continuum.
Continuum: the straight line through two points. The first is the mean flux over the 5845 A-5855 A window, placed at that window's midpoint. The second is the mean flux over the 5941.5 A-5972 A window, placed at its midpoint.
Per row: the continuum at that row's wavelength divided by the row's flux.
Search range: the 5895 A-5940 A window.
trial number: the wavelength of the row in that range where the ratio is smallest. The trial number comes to 5939.46 A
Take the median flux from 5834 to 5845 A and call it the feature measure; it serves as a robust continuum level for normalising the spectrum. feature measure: 8.8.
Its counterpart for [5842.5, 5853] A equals 8.0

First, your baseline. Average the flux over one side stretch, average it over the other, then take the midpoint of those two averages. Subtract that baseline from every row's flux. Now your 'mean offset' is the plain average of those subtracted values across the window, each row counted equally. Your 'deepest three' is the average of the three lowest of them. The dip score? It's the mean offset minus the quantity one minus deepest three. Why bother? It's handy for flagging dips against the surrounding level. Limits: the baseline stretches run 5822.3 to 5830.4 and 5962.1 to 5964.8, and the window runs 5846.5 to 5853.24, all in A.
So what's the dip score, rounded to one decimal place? -1.4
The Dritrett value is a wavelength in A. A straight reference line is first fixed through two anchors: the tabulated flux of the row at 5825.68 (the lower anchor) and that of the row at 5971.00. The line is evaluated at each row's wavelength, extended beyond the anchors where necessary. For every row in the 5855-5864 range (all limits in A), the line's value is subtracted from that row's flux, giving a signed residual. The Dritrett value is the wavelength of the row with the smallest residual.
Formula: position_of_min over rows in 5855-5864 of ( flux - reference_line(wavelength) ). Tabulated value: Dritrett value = 5857.97 A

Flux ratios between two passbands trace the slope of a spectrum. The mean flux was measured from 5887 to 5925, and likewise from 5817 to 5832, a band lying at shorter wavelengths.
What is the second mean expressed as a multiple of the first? 1.05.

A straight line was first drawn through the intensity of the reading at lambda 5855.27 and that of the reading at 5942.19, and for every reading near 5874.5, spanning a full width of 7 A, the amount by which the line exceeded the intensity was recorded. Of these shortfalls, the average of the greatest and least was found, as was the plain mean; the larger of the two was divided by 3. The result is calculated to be -0.10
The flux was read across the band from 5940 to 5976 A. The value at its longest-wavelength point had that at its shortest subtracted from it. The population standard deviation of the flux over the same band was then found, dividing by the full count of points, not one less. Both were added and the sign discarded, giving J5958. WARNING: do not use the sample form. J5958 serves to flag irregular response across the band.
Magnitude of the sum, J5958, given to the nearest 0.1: 1.1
